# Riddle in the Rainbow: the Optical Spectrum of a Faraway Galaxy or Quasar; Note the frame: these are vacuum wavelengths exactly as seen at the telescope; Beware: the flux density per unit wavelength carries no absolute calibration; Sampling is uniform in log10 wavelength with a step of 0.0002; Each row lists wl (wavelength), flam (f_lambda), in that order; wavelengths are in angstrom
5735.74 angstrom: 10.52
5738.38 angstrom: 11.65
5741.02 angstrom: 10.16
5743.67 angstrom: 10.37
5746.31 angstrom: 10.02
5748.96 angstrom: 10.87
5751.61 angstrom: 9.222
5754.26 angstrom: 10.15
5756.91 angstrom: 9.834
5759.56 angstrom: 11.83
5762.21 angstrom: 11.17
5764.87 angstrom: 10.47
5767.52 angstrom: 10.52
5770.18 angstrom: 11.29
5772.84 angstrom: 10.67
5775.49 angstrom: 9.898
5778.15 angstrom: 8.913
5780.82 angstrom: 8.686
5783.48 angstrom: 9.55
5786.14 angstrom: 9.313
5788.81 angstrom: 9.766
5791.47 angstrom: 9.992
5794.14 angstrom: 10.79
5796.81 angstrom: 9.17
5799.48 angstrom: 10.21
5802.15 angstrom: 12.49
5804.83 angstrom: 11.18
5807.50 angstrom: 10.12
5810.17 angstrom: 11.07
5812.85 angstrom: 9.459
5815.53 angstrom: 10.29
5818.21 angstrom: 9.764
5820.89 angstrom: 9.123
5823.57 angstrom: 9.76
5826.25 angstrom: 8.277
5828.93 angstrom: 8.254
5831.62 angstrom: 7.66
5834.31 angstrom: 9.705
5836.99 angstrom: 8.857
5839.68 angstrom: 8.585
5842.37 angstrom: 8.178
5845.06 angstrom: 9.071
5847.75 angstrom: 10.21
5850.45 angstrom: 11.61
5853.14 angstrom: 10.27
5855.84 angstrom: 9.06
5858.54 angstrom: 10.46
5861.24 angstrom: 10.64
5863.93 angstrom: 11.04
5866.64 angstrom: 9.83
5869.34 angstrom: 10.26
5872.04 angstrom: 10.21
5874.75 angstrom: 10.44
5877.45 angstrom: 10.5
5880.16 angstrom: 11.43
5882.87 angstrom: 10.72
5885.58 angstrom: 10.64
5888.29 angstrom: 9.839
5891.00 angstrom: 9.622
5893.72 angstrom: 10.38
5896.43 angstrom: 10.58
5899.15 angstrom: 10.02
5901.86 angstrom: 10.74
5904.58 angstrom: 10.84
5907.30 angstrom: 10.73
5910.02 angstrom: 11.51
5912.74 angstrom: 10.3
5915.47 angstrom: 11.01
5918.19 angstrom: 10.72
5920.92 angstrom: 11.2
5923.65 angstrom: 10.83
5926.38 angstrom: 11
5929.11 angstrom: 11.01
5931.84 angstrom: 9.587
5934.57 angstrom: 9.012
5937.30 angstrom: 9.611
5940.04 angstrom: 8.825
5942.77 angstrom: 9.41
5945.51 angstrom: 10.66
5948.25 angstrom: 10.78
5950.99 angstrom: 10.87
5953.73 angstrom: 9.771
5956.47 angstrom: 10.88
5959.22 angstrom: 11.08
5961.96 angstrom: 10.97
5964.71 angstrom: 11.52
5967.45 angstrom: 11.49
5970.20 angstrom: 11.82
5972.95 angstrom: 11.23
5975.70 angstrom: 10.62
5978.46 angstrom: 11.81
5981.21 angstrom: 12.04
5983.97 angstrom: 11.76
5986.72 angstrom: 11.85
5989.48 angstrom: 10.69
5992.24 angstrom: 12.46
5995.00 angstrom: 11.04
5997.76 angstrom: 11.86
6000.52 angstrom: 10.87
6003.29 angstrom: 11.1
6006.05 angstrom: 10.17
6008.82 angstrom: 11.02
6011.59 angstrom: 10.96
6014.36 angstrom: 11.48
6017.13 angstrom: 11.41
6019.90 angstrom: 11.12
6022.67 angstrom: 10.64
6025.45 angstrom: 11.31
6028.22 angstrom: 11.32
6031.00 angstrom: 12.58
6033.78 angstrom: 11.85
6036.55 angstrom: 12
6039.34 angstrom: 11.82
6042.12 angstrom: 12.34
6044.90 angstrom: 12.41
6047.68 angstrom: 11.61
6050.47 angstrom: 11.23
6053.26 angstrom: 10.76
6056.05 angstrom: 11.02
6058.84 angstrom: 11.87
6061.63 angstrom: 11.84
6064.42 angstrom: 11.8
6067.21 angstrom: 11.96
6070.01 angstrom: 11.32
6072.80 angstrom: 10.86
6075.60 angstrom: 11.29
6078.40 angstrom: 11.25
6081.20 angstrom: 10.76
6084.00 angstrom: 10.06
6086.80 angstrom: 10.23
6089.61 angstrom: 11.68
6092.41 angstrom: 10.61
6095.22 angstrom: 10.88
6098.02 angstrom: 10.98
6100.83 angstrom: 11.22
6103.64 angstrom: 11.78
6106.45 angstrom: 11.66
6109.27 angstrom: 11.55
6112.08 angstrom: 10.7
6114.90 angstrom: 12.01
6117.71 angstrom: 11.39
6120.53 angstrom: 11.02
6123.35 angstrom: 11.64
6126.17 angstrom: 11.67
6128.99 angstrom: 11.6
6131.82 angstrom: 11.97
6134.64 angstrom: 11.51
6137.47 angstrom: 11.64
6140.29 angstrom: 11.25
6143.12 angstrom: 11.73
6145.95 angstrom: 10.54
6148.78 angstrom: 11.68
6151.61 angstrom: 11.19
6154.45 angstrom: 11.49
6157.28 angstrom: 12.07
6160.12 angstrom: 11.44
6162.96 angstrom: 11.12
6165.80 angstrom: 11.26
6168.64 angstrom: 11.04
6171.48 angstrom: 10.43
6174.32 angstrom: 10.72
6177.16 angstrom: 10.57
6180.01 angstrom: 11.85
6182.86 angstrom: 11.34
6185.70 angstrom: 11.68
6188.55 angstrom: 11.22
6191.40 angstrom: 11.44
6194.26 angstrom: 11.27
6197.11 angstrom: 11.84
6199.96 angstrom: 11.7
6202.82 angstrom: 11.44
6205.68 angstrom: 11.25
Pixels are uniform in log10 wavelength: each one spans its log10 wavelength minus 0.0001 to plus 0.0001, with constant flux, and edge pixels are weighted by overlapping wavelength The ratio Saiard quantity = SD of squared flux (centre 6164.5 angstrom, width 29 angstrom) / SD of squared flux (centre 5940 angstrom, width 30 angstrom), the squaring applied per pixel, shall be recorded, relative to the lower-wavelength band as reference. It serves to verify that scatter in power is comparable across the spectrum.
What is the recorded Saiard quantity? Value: 0.65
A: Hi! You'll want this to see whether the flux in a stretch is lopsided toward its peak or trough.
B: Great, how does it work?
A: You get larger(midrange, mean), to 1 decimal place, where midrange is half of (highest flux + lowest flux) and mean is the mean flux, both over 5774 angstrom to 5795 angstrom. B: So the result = 9.7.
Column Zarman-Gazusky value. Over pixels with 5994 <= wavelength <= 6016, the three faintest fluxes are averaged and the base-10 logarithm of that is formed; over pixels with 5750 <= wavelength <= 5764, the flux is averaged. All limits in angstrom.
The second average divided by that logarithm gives 10.16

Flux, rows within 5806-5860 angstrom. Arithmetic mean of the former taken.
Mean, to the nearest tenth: 9.5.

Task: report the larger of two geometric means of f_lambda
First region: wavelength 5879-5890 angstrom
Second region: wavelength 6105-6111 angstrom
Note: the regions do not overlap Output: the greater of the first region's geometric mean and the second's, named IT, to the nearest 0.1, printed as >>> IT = 11.6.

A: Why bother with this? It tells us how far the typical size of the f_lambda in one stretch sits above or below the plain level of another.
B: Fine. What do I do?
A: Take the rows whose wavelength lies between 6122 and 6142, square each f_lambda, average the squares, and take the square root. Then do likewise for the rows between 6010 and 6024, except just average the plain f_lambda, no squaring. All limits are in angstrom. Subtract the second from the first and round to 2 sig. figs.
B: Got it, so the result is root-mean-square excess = 0.49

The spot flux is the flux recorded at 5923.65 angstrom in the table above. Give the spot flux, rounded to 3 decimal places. 10.830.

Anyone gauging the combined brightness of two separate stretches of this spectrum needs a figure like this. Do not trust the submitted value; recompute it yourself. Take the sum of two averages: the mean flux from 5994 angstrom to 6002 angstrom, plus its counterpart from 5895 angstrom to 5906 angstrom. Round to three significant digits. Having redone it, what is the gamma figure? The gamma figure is 21.8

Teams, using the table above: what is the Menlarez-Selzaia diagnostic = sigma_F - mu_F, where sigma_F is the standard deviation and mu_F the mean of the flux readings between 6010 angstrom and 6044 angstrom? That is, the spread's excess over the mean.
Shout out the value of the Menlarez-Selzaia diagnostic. -11.0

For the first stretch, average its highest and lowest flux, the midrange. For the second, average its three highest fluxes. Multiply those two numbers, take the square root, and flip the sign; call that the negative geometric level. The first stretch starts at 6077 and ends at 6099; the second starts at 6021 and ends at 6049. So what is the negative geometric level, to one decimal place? -11.6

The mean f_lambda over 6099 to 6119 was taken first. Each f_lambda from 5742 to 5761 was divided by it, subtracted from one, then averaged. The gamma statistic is 0.10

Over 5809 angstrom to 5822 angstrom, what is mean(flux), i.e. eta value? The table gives 9.9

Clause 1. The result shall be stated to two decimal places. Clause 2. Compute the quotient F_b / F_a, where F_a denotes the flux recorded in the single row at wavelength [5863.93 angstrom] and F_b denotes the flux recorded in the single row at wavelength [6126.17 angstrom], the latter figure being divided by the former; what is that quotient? 1.06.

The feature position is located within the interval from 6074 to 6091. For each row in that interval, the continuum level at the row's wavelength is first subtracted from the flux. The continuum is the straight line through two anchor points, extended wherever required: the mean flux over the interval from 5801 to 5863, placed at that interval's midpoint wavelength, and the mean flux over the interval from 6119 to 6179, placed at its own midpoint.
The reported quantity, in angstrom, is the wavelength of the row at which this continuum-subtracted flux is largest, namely 6089.61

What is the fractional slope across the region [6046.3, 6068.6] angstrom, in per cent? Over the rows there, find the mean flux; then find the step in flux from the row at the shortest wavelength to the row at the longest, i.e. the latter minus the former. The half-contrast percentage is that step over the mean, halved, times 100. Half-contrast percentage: 1.5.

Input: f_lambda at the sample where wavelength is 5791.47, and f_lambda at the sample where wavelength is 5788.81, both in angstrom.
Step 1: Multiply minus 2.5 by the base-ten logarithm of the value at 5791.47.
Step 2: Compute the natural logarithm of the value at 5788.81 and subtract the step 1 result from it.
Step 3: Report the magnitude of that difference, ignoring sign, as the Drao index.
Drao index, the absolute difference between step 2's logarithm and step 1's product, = 4.78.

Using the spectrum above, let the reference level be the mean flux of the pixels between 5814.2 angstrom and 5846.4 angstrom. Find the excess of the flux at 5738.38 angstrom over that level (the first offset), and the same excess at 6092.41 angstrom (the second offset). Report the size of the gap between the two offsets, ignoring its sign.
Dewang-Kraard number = 1.0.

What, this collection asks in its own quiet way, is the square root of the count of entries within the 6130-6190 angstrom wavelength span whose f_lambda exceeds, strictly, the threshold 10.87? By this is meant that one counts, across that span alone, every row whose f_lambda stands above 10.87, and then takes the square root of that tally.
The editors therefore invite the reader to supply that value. 4.1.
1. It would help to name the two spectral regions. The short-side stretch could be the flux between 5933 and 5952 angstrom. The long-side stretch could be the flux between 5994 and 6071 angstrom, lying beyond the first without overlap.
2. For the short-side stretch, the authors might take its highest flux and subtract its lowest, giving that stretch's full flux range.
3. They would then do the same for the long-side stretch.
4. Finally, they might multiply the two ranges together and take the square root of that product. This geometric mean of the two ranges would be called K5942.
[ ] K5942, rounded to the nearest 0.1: 2.2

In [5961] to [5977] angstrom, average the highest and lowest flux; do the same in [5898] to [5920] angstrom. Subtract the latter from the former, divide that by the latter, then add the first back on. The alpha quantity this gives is 11.3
